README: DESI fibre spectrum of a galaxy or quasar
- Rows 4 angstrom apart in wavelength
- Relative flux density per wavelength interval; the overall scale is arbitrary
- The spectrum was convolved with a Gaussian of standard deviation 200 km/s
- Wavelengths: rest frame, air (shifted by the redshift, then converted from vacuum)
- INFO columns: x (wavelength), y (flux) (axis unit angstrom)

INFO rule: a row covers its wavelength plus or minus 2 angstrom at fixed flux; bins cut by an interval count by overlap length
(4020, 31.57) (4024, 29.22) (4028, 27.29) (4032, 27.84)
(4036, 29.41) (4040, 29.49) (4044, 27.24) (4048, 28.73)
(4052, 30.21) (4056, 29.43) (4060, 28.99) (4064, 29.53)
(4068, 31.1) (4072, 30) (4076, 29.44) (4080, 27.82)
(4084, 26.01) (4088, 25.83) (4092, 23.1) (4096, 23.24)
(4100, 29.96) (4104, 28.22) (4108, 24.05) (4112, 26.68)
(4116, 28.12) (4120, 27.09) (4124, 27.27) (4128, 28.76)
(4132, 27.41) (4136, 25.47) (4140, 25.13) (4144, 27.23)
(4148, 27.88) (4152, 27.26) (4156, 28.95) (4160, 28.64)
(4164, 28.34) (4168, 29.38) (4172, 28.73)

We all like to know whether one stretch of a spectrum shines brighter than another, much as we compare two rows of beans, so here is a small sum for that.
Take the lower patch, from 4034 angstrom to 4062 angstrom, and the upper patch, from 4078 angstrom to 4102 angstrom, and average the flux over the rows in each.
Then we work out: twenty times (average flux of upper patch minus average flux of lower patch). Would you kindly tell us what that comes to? -62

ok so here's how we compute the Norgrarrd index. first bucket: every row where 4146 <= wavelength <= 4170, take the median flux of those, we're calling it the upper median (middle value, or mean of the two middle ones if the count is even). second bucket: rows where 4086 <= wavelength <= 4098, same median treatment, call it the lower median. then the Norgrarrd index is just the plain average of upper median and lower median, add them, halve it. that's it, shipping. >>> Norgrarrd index 25.9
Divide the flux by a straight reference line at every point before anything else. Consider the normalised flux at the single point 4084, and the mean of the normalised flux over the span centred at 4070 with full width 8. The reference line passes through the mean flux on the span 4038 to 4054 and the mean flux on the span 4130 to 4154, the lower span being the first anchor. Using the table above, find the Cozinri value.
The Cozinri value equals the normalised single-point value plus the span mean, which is 2.00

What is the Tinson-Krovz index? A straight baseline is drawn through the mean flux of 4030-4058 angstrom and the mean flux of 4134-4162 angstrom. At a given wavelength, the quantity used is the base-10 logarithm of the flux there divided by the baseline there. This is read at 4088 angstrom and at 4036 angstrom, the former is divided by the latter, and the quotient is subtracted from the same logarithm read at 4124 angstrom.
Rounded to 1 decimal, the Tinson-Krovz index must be 6.9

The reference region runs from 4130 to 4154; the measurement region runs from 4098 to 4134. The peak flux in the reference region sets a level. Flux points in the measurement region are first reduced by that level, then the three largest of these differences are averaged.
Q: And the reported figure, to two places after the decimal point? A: 1.10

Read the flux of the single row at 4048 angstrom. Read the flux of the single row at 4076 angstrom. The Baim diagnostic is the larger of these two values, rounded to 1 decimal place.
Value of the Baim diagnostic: 29.4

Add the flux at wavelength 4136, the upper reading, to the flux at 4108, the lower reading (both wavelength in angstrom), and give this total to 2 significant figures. 50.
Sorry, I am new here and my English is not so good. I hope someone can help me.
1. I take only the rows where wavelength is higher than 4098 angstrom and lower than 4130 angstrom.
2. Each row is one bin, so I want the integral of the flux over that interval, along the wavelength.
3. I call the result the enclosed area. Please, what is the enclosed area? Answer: 881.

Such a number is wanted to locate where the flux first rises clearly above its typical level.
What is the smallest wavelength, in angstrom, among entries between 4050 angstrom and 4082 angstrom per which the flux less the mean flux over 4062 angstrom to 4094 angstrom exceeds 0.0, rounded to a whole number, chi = 4052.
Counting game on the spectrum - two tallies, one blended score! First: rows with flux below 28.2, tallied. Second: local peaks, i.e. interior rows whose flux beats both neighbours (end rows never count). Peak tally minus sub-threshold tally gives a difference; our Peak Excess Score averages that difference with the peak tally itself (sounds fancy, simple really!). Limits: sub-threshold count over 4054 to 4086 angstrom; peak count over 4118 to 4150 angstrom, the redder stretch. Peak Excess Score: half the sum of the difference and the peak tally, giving 0.0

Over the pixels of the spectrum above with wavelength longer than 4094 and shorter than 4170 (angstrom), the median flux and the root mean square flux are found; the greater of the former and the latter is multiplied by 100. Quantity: 2741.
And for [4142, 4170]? 2834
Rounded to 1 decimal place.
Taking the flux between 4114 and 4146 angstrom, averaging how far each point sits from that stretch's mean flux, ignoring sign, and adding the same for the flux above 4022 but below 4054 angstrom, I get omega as 1.8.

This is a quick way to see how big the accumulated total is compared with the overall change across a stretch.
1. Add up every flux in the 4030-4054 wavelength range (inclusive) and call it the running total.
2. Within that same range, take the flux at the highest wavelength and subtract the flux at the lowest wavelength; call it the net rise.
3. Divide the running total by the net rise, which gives 73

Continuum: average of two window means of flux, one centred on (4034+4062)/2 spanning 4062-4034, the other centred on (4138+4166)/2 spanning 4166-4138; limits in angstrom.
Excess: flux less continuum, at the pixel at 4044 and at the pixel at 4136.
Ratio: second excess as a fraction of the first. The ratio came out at 2.6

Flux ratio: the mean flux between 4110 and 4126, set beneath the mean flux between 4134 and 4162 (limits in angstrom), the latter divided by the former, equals 1.00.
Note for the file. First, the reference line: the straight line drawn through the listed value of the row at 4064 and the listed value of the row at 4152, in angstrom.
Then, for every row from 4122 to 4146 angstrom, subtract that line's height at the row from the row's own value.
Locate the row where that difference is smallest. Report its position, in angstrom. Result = 4140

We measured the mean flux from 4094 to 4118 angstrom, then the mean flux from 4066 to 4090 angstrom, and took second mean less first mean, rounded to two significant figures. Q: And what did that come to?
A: 1.7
